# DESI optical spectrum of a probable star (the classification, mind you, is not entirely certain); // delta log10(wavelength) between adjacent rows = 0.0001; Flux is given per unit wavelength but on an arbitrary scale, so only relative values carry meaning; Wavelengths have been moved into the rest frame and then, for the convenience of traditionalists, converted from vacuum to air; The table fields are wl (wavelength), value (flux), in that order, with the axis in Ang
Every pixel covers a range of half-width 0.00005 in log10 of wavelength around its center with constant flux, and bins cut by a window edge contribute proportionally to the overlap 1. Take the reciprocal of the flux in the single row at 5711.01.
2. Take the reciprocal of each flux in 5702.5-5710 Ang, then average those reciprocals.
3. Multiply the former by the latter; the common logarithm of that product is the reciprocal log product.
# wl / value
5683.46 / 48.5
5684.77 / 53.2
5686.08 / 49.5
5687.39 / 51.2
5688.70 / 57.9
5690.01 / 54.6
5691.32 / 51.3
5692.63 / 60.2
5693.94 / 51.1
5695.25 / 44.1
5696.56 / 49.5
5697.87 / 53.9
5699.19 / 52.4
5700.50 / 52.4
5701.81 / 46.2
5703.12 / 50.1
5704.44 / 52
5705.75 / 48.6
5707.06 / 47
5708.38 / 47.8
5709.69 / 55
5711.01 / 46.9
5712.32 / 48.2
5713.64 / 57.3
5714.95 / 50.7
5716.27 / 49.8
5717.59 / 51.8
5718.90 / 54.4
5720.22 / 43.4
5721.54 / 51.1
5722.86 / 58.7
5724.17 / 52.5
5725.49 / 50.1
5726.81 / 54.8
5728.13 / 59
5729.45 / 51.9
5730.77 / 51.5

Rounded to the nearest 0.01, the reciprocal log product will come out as -3.37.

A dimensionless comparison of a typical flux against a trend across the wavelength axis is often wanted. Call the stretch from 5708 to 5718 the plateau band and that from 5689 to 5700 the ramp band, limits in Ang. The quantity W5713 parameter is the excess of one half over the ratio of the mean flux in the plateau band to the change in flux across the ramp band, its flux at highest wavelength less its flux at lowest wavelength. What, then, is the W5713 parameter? 24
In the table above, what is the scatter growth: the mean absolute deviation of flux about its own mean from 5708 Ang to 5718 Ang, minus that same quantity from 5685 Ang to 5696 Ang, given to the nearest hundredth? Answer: -0.99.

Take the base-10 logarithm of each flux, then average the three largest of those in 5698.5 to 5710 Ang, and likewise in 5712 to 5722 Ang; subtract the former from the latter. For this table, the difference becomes 0.0097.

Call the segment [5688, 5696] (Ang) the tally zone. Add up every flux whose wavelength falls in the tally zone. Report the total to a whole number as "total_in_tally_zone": 319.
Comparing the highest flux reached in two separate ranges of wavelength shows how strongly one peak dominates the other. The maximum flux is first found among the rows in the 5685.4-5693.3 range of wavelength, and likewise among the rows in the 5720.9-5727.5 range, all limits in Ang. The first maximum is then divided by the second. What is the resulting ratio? 1.03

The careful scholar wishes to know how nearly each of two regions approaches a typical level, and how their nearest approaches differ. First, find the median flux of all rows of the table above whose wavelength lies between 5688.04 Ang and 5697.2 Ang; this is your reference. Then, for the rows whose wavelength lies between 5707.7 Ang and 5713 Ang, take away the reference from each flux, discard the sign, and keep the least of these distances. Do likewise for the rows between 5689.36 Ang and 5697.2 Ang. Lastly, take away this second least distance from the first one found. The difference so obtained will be 3.1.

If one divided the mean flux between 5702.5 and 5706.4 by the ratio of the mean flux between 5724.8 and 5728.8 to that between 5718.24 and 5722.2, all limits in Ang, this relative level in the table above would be 46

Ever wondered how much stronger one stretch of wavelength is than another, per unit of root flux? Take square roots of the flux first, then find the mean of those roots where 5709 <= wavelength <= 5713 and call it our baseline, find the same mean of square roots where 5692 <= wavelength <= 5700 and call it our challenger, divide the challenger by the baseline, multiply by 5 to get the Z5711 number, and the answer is 5.09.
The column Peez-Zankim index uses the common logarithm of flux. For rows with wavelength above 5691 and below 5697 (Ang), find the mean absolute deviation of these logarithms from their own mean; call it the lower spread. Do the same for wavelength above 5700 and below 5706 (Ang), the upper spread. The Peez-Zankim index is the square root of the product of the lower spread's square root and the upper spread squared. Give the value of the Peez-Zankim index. 0.0072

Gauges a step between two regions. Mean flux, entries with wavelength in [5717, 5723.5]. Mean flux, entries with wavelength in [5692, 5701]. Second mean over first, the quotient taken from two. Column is 1.00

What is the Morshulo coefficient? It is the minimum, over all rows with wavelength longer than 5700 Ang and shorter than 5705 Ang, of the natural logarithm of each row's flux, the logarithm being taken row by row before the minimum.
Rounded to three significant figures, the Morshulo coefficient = 3.83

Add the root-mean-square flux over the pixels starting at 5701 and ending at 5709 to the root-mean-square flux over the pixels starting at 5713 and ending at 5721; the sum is 100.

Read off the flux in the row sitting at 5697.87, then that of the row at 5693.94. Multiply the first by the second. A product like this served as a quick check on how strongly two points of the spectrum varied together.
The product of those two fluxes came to 2754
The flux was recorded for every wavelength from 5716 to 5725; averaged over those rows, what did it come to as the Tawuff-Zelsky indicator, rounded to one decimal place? 51.7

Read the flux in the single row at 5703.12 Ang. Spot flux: 50.1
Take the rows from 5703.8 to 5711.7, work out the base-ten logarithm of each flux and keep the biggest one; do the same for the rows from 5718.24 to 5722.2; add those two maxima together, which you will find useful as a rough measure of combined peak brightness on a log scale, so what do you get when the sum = 3.48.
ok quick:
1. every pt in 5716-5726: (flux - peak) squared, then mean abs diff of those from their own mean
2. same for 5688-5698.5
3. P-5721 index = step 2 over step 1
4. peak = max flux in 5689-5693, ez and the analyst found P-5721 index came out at 1.07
